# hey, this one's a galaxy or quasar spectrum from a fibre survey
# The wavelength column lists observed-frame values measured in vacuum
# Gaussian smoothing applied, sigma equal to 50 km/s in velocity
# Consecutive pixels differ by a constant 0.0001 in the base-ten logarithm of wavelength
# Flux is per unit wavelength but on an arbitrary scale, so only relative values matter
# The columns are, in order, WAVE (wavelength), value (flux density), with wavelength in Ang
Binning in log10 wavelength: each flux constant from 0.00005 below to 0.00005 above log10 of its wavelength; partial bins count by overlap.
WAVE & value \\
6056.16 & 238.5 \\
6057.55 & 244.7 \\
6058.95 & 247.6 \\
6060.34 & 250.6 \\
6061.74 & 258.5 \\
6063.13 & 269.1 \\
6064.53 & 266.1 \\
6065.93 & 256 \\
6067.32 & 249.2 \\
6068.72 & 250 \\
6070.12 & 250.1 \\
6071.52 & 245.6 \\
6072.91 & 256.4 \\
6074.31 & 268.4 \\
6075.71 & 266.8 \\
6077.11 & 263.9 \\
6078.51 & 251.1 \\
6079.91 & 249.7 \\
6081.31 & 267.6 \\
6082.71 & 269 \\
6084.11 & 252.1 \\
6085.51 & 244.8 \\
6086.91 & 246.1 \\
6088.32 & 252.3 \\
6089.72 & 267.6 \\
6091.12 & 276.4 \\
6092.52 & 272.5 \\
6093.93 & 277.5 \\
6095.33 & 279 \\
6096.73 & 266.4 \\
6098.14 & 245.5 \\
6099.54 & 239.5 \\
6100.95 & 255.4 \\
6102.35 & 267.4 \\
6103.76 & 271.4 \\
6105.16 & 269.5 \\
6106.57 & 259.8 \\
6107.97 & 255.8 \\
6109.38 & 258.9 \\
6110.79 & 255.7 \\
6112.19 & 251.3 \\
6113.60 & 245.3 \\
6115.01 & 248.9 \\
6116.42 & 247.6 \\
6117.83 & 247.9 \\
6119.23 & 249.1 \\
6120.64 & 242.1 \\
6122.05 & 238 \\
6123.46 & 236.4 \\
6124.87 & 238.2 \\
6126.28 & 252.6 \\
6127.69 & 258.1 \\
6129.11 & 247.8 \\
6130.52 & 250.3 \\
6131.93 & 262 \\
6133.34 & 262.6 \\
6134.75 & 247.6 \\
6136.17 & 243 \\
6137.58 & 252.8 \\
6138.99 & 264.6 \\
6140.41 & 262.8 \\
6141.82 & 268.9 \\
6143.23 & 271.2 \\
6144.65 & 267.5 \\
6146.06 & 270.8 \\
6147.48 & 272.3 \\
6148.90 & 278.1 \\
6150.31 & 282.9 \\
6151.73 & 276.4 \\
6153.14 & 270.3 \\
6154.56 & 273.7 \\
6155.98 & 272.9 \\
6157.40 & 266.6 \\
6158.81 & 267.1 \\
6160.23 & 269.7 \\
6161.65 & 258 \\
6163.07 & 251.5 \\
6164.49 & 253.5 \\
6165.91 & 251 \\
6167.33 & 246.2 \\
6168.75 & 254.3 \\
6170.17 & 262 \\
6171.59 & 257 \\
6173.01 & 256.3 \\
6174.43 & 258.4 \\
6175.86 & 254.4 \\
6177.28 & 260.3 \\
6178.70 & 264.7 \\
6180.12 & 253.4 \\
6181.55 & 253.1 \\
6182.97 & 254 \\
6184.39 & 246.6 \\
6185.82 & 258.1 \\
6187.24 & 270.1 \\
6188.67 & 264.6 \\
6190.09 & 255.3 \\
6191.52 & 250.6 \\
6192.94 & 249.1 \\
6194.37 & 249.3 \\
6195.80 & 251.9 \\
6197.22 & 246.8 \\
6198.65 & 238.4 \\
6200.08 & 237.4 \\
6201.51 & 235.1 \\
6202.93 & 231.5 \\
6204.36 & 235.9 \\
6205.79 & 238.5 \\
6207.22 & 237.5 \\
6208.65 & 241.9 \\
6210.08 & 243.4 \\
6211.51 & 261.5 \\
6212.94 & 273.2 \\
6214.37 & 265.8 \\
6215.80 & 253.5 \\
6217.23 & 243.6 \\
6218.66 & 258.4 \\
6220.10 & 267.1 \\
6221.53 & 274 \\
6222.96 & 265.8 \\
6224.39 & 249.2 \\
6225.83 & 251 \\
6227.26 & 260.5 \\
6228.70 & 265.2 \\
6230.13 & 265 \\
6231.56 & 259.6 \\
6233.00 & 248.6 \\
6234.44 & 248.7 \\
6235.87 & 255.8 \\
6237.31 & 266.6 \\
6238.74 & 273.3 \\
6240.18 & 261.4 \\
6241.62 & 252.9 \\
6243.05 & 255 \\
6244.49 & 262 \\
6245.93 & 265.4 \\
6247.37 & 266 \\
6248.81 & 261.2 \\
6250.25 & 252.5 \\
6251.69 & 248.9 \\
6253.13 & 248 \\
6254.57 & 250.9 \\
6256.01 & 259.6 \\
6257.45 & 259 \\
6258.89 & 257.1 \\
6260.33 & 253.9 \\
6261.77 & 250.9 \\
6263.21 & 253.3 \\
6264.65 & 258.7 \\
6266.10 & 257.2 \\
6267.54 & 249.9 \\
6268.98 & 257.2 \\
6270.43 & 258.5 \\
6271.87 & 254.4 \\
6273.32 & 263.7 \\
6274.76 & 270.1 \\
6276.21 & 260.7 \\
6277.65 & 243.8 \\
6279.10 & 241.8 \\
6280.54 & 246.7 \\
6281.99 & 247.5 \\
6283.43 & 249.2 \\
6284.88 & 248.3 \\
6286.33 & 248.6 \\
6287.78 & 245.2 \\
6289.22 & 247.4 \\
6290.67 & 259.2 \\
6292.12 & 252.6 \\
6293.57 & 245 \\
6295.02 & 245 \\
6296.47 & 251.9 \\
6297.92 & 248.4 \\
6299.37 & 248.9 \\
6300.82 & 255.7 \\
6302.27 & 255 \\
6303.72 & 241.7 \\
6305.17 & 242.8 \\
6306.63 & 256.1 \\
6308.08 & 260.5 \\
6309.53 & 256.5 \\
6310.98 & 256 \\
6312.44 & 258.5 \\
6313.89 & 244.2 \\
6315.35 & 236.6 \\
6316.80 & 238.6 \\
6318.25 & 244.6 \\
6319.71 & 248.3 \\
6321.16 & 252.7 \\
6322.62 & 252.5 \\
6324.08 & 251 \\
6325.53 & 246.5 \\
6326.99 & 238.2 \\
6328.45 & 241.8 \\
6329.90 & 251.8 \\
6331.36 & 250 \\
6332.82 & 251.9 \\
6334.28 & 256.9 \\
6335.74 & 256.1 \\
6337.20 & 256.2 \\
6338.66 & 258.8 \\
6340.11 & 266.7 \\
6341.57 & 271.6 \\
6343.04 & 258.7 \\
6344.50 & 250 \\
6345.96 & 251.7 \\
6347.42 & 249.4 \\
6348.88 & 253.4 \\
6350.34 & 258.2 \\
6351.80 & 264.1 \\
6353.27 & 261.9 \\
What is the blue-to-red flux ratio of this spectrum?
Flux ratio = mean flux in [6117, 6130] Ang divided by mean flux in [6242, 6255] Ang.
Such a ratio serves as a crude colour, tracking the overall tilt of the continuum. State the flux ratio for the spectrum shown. 0.96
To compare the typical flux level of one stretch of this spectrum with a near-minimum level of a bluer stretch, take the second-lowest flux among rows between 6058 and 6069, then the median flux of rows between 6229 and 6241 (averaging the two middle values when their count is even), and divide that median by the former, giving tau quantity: 1.05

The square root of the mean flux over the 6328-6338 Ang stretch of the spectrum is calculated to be 15.9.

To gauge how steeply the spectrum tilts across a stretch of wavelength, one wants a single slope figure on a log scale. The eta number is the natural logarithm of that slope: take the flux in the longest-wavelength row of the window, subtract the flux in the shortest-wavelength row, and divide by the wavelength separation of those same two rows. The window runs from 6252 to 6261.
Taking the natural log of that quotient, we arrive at -0.2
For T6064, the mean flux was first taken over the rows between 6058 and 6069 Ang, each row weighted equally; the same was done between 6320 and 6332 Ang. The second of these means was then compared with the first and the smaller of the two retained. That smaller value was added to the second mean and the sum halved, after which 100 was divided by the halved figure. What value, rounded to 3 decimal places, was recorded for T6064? 0.403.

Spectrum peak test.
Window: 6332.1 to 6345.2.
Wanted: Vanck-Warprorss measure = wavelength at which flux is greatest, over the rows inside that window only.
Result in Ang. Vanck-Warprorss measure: 6341.57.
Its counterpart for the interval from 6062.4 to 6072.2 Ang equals 6063.13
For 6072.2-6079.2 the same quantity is 6074.31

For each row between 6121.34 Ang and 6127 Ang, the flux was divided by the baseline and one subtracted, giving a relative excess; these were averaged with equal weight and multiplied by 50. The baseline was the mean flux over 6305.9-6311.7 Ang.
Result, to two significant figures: -3.1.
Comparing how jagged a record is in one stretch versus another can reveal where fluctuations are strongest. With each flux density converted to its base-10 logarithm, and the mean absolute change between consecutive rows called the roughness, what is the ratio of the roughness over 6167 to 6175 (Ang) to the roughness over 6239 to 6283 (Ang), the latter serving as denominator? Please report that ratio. 1.0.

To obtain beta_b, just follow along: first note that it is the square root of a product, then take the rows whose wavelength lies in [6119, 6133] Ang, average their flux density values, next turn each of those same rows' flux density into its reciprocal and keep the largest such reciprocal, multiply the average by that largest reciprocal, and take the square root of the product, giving 1.02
